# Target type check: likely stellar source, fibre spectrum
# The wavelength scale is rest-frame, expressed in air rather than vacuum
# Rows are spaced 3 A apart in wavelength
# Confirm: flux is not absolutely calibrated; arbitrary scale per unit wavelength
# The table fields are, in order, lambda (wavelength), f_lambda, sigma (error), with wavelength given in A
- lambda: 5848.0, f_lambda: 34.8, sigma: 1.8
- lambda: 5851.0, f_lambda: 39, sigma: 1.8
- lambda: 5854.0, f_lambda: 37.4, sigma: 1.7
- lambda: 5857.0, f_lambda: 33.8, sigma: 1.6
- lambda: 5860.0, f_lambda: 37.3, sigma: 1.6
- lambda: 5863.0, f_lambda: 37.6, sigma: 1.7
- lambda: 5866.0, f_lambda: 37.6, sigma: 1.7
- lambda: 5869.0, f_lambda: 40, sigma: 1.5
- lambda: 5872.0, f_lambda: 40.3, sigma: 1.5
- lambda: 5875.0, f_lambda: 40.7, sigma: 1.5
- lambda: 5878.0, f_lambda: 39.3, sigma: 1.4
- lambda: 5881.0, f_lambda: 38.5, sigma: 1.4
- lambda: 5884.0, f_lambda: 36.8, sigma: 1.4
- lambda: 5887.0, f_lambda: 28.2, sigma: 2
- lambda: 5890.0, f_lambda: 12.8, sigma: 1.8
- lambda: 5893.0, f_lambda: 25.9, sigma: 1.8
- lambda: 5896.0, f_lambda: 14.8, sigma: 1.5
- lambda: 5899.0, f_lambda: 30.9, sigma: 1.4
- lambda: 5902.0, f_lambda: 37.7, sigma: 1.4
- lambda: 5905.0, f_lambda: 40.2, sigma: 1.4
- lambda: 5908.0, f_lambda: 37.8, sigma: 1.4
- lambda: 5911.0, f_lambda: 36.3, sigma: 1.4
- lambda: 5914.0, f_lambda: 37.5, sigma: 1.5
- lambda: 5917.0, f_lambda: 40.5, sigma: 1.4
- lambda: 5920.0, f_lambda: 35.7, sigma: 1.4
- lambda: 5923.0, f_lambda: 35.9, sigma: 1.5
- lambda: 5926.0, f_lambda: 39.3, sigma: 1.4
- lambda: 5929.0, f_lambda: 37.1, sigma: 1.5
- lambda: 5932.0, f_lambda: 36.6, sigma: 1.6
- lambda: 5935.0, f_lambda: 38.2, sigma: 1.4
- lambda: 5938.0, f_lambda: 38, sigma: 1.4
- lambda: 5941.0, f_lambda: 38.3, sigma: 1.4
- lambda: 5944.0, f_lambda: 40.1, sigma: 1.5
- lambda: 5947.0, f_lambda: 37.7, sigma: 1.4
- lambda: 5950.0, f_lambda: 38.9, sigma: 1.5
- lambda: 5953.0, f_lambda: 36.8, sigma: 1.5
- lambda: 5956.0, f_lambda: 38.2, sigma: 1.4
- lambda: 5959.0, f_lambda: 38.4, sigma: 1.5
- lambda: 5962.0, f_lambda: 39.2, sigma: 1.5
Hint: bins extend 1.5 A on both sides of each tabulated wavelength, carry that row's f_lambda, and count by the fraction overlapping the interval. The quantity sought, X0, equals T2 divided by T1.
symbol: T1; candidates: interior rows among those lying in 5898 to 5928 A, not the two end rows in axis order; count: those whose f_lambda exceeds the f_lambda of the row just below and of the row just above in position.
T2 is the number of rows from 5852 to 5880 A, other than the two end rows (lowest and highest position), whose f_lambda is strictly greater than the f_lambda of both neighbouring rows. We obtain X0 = 0.5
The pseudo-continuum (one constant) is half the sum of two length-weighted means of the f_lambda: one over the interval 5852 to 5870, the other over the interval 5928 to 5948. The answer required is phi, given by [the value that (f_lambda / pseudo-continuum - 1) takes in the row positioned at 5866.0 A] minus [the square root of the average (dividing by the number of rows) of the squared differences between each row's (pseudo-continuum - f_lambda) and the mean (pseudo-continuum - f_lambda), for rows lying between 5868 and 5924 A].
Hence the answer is -8.07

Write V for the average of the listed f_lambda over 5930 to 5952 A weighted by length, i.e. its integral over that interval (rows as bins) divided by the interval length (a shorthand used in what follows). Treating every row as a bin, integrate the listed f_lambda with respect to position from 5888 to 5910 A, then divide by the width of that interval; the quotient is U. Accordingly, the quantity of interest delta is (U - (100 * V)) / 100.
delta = -37.9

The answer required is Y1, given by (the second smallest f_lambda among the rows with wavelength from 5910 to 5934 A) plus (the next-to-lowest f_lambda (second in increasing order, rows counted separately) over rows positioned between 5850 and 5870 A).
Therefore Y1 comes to 73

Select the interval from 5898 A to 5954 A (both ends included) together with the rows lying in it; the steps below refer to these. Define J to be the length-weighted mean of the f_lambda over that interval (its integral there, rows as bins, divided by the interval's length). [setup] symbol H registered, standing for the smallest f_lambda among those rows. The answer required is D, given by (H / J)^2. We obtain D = 0.67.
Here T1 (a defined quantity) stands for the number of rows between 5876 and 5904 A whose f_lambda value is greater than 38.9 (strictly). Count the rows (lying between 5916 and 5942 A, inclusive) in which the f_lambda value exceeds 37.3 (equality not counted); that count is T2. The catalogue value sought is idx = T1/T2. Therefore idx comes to 0.20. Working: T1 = 1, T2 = 5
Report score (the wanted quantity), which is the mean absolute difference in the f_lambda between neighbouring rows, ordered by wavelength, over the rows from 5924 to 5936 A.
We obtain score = 1.4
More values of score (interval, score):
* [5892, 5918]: 5.6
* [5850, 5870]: 1.9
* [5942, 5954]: 1.9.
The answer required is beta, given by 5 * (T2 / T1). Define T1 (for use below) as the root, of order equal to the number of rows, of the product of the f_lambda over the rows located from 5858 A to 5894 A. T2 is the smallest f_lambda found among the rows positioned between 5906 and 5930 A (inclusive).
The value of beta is 5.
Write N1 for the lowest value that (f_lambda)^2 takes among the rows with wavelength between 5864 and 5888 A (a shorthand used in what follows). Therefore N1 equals 795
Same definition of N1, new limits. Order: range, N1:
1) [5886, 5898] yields 164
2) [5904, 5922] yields 1274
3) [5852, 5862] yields 1142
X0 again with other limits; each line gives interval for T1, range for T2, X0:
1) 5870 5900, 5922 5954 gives 2.0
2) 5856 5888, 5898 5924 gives 2.0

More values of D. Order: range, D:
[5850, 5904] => 0.14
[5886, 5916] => 0.18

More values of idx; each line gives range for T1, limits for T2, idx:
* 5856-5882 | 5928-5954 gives 0.67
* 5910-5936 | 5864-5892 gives 0.33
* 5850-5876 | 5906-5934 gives 1.00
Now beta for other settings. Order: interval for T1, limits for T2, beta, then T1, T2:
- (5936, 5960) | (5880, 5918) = 2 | 38.3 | 12.8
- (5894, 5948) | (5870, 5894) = 2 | 35.6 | 12.8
